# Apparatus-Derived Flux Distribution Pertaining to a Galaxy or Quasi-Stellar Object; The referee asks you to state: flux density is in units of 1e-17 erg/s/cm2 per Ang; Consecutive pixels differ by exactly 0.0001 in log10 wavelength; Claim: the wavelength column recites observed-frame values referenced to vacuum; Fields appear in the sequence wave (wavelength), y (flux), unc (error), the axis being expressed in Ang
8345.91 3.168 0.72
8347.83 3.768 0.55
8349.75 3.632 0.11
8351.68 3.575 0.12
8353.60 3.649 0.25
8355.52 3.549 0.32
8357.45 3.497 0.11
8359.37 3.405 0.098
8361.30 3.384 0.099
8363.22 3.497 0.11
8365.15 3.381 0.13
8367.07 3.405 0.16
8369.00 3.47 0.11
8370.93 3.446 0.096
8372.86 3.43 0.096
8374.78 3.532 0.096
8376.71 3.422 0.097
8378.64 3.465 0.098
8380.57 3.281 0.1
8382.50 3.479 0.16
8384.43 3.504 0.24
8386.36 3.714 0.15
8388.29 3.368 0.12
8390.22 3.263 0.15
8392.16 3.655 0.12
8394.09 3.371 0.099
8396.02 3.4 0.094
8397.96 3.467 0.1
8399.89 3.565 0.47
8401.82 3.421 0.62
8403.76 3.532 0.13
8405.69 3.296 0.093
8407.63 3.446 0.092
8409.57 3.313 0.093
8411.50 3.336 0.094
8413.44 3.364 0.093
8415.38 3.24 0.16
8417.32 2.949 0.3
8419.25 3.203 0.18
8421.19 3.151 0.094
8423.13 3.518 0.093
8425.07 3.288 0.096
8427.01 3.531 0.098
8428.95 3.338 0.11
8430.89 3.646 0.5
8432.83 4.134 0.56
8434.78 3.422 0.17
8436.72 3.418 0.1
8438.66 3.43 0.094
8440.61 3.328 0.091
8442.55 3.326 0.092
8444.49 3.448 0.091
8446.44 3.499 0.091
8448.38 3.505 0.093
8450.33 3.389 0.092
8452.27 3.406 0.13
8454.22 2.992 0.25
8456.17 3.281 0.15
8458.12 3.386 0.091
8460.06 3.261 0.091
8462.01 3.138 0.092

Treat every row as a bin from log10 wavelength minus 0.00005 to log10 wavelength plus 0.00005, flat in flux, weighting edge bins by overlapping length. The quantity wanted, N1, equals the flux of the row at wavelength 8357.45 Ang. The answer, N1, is 3.497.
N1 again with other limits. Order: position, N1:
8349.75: 3.632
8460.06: 3.261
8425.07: 3.288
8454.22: 2.992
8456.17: 3.281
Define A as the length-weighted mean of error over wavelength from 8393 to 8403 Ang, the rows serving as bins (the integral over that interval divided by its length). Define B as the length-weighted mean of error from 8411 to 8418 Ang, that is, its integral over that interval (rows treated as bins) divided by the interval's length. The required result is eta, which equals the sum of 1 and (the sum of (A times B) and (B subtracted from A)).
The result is 1.15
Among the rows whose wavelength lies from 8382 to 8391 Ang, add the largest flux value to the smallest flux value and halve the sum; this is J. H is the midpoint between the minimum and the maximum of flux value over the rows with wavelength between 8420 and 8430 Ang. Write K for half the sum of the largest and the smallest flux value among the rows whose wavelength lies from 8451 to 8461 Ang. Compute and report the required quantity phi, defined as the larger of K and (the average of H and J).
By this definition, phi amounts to 3.41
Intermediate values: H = 3.34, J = 3.49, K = 3.2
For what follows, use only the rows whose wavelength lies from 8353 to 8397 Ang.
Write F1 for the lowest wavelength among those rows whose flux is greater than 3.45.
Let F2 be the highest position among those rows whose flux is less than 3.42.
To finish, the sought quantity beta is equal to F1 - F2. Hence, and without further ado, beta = -42.4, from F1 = 8353.60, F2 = 8396.02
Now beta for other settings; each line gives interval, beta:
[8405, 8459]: -35.0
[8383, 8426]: -40.6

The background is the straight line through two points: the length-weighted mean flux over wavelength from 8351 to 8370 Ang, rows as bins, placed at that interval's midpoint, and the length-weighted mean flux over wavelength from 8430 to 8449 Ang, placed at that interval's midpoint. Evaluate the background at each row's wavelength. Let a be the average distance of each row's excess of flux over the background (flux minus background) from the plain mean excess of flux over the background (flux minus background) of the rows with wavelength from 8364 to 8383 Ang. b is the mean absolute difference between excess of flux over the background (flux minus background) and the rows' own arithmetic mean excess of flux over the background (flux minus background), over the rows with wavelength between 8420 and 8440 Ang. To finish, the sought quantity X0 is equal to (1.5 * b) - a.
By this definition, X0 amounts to 0.218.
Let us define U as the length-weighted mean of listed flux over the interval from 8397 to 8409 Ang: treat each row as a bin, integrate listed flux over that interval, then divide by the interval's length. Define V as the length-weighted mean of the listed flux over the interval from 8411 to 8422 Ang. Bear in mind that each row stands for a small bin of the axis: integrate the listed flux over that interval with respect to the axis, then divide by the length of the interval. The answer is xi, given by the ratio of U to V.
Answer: 1.08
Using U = 3.45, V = 3.20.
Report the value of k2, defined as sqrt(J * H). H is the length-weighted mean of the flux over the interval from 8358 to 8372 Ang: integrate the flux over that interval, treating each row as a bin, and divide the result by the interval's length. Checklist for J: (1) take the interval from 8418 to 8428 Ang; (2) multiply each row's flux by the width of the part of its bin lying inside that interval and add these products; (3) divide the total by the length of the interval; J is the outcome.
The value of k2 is 3.38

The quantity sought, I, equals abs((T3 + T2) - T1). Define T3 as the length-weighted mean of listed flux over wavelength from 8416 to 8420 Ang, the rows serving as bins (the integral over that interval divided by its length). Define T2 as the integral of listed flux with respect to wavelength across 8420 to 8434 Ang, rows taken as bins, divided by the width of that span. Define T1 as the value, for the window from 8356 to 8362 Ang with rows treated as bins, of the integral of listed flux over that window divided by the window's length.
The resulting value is 3.16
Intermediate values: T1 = 3.44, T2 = 3.51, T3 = 3.09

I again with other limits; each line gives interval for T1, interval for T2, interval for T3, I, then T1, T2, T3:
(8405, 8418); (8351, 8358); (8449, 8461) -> 3.58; 3.28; 3.57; 3.29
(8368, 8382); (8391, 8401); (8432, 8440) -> 3.63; 3.44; 3.49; 3.57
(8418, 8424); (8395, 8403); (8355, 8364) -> 3.65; 3.27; 3.46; 3.46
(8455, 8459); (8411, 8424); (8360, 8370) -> 3.36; 3.31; 3.25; 3.43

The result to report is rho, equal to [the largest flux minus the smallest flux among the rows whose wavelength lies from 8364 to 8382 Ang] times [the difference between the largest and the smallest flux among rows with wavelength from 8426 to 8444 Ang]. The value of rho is 0.20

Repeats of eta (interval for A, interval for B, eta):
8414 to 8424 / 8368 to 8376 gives 1.08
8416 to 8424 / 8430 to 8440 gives 0.94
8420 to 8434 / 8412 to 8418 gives 1.09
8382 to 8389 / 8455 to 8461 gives 1.07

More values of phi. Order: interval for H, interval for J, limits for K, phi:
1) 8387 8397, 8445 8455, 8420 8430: 3.35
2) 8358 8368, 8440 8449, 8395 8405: 3.48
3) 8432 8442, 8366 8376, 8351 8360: 3.60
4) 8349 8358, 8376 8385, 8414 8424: 3.48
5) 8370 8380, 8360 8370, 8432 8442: 3.73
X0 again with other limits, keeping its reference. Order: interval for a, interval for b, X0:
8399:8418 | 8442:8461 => 0.041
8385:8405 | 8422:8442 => 0.132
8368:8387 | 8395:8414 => 0.045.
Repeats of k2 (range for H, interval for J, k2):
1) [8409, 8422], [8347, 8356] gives 3.42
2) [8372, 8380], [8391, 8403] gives 3.47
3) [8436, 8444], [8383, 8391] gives 3.42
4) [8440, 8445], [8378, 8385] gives 3.40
